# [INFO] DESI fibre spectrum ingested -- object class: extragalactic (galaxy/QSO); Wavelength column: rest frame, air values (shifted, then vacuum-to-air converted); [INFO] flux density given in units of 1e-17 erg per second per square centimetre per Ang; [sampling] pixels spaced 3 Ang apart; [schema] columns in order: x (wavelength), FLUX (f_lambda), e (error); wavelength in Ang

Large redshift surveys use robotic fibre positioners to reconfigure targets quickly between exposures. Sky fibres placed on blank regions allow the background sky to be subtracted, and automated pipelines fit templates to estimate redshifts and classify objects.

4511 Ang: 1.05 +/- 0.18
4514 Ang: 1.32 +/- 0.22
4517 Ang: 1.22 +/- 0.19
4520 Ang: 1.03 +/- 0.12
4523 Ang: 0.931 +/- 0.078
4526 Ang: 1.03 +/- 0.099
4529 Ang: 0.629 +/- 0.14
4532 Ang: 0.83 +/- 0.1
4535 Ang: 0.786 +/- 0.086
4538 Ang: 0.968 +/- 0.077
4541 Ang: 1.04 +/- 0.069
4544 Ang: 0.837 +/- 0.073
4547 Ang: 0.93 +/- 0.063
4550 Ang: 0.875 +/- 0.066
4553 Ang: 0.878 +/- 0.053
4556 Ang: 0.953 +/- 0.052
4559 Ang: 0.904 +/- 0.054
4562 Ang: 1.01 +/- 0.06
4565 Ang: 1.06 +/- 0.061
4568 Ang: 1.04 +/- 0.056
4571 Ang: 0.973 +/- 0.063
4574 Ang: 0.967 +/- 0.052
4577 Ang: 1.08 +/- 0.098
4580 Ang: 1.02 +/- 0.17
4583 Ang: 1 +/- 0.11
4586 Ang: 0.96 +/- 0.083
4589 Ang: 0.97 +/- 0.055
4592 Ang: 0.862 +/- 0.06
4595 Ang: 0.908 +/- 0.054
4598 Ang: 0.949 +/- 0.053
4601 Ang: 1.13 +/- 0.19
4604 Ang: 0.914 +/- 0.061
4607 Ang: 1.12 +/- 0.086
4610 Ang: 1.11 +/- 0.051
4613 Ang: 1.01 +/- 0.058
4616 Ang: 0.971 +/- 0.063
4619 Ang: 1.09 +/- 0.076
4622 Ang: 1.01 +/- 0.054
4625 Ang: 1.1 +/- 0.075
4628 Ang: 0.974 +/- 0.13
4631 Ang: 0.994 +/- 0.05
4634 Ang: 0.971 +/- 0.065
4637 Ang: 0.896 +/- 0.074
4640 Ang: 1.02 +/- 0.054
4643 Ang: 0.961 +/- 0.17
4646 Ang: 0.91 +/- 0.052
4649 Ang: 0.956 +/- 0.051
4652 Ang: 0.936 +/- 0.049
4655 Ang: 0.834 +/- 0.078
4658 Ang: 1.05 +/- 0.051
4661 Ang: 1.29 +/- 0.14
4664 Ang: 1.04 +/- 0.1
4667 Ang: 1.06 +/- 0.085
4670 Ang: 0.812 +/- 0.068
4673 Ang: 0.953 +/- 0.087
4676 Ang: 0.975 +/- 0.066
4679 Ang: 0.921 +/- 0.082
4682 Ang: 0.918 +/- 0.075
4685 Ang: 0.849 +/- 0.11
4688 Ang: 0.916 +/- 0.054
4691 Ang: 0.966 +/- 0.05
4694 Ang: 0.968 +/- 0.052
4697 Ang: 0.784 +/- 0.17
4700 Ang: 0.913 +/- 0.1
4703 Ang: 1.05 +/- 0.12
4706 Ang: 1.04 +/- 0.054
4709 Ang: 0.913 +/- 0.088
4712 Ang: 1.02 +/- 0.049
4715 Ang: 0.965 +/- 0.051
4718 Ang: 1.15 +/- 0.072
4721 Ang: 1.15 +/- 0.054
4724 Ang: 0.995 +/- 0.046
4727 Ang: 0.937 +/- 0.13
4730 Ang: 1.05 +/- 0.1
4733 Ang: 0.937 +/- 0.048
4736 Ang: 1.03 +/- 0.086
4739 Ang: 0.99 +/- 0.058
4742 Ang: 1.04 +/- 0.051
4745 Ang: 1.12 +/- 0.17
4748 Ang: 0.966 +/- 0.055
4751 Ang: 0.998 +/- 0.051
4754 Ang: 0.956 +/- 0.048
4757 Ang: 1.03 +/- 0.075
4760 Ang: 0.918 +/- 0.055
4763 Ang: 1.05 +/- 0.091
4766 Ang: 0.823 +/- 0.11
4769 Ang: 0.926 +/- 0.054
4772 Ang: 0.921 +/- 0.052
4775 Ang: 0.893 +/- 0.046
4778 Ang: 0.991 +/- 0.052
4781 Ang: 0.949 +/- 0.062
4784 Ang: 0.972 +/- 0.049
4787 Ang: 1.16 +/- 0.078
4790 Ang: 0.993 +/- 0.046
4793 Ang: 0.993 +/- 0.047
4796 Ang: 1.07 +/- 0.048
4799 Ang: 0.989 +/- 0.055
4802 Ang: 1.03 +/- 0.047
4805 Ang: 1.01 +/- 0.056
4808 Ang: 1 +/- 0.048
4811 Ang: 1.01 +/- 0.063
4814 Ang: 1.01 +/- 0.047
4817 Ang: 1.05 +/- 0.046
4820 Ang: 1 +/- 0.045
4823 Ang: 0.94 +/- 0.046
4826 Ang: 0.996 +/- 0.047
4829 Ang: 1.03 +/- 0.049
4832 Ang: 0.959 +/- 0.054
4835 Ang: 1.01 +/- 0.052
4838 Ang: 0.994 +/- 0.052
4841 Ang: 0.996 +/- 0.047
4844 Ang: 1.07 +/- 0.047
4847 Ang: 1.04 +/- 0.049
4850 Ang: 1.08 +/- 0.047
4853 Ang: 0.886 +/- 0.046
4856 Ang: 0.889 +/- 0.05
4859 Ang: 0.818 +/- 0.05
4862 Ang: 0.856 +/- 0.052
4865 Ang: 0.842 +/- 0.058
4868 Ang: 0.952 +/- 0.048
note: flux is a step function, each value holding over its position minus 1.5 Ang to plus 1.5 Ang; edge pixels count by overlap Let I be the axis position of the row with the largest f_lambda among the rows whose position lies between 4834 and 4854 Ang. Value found 4850 Ang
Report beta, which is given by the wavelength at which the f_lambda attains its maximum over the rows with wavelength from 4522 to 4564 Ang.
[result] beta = 4541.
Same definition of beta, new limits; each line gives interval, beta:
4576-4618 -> 4601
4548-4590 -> 4577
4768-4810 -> 4787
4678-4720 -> 4718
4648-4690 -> 4661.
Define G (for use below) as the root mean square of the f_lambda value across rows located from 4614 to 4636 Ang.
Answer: 1.02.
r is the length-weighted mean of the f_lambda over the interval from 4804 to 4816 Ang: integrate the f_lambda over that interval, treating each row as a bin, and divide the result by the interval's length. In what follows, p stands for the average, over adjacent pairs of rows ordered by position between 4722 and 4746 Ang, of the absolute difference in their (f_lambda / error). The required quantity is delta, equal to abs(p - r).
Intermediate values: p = 8.1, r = 1.009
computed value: 7.1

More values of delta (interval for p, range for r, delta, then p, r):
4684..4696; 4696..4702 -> 3.2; 4.1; 0.871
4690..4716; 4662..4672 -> 5.4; 6.4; 0.986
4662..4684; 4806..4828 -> 1.0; 2.0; 1.002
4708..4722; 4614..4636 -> 4.1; 5.2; 1.013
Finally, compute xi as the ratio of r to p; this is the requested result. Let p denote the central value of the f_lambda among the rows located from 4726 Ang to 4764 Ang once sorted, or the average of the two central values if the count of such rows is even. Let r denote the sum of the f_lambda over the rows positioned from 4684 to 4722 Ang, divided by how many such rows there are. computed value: 0.98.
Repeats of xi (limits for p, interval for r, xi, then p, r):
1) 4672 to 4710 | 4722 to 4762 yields 1.08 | 0.921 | 1.00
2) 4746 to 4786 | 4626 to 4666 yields 1.03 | 0.956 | 0.99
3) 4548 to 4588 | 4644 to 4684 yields 1.00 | 0.973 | 0.97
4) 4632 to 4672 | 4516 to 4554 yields 0.96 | 0.961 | 0.92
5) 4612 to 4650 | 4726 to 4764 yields 1.03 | 0.974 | 1.00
